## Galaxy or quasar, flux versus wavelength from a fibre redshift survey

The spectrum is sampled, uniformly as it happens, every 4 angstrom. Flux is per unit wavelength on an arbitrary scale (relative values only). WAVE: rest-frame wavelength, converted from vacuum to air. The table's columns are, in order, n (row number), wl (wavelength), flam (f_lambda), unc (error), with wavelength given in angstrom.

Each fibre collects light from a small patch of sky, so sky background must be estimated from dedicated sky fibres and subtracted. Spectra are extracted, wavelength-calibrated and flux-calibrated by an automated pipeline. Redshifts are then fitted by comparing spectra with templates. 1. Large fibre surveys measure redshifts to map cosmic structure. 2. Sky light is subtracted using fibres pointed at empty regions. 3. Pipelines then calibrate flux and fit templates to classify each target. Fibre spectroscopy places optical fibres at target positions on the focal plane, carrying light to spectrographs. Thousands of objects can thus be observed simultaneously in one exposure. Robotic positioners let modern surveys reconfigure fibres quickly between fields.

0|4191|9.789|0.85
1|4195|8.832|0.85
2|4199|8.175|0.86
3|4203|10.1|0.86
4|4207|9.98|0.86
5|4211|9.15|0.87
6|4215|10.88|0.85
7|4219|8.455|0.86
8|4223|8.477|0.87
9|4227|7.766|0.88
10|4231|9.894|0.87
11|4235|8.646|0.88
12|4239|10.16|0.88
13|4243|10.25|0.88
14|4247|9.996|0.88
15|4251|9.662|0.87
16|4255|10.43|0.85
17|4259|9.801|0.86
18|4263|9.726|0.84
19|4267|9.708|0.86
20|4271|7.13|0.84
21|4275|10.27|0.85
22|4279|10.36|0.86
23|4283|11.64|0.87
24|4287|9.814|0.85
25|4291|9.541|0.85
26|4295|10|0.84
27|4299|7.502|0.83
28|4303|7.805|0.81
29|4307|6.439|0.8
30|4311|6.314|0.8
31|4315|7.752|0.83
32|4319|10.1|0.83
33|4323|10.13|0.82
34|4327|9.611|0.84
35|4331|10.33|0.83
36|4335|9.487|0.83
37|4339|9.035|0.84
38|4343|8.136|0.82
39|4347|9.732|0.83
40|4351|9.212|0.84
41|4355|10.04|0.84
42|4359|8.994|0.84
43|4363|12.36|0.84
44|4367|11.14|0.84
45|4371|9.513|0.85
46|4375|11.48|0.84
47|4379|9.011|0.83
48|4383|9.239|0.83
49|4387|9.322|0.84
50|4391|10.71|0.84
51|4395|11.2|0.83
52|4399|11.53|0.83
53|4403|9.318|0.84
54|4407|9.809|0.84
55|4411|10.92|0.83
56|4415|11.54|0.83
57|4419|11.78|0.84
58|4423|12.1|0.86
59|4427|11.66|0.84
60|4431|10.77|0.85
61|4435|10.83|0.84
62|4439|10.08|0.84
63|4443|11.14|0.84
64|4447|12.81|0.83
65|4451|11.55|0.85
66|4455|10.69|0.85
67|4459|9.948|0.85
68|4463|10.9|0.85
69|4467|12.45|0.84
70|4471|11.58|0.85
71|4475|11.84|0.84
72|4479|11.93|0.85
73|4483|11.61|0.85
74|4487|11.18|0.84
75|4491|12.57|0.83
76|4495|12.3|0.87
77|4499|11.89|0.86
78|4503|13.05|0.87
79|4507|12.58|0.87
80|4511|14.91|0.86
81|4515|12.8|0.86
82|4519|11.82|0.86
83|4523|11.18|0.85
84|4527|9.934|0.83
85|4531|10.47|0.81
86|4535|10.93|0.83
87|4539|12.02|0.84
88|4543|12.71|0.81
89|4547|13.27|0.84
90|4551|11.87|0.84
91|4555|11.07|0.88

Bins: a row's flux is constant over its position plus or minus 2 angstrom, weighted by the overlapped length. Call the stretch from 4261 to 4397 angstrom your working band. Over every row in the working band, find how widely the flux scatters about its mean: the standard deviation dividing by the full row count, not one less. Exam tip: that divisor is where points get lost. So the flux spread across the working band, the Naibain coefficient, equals 1.4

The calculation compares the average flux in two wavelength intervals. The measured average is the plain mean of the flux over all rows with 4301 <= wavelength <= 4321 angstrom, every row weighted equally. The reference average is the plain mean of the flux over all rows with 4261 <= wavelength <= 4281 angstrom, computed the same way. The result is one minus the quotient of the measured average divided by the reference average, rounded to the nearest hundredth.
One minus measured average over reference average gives 0.19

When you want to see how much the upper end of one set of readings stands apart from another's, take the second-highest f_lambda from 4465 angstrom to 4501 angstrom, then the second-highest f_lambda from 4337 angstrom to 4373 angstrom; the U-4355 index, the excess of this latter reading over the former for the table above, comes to -1.3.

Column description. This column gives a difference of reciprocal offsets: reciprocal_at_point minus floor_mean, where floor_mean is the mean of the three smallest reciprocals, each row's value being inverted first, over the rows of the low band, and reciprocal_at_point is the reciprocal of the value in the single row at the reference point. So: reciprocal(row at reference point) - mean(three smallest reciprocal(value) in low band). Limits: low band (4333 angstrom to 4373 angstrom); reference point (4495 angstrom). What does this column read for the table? -0.009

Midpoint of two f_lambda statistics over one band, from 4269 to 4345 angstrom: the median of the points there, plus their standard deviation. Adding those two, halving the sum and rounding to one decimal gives 5.5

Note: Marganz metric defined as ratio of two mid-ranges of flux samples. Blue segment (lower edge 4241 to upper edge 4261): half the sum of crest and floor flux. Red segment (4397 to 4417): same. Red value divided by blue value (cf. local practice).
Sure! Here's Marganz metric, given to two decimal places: 1.04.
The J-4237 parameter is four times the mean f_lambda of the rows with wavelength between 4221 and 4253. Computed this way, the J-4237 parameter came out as 37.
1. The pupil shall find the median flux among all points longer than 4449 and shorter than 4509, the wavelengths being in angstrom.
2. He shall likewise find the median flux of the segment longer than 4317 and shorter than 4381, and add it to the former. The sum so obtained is 21.5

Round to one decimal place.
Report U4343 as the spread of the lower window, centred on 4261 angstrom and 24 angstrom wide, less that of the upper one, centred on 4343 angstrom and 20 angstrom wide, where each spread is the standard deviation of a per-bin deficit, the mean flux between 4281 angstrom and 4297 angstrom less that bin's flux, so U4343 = 0.5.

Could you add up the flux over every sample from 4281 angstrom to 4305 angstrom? 56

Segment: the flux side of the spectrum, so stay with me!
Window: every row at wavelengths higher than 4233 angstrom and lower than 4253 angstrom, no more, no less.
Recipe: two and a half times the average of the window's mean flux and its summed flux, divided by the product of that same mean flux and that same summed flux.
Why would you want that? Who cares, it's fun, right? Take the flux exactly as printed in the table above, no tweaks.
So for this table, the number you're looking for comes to 0.154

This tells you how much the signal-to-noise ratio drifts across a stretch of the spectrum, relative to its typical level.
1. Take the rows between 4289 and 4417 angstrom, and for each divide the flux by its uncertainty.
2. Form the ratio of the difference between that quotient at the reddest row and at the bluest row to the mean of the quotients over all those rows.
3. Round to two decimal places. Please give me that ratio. 0.23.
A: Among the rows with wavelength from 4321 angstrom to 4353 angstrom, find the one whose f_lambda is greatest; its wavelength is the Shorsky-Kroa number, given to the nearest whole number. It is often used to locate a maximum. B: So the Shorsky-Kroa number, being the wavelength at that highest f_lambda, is 4331 angstrom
